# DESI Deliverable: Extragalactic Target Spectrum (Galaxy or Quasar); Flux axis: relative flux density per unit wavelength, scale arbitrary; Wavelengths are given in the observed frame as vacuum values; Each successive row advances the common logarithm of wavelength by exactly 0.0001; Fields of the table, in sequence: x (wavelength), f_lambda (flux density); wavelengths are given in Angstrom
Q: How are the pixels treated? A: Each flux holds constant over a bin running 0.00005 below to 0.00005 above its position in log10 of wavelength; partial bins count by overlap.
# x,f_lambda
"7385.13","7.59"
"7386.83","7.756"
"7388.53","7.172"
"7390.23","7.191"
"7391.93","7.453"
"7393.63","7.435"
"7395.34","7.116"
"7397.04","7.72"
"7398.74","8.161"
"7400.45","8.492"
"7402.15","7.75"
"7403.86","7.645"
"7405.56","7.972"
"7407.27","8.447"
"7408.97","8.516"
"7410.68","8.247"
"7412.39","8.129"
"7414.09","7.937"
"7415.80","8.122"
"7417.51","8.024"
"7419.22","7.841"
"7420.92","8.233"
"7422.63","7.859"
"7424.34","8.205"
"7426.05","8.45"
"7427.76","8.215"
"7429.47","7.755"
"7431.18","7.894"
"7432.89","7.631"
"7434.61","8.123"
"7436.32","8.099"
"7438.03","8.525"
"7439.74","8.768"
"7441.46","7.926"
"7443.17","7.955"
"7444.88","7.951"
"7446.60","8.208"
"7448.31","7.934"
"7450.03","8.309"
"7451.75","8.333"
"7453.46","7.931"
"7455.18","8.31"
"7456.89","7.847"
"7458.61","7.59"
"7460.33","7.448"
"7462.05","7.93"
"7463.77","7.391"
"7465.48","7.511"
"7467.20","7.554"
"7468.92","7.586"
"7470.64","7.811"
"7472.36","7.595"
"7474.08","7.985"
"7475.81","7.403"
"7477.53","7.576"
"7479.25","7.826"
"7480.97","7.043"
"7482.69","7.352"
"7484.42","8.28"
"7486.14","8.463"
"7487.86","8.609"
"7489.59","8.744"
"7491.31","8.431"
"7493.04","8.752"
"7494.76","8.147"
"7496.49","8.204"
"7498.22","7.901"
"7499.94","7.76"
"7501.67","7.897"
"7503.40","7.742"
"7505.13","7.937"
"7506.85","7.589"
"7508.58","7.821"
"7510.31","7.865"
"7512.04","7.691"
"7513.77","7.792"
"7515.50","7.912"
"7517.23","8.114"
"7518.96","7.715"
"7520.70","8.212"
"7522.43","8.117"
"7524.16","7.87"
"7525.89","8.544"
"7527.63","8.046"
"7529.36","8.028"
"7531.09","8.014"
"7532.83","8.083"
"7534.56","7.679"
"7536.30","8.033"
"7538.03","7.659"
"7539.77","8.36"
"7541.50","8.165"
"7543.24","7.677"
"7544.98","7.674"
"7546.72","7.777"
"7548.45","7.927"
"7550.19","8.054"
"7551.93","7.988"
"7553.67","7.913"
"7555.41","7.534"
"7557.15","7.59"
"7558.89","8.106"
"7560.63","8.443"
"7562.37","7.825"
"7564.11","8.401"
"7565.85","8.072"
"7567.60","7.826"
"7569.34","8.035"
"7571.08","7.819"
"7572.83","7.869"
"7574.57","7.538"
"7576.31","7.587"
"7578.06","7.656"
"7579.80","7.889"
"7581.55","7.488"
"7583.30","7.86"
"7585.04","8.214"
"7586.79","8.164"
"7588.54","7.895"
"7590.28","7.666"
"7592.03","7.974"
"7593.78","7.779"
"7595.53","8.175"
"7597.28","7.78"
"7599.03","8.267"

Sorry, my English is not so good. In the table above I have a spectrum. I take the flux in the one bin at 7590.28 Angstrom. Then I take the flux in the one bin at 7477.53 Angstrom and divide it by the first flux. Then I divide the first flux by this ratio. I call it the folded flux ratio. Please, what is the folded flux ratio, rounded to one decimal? 7.8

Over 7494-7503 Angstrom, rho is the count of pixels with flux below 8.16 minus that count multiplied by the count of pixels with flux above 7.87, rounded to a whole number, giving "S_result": -12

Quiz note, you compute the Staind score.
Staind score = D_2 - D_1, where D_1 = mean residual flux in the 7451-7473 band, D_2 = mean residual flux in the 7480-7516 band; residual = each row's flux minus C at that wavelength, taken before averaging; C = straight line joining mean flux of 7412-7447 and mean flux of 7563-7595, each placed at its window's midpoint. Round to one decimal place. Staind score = 0.3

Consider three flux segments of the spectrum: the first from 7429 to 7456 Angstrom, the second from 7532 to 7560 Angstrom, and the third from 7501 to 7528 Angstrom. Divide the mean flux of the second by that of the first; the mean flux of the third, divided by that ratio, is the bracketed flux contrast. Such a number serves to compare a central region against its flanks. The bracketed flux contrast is 8.14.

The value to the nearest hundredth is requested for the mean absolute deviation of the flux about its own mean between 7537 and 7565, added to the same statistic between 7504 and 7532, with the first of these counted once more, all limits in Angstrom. 0.65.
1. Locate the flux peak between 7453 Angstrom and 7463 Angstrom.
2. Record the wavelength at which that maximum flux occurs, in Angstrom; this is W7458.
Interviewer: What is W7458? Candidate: 7455.18 Angstrom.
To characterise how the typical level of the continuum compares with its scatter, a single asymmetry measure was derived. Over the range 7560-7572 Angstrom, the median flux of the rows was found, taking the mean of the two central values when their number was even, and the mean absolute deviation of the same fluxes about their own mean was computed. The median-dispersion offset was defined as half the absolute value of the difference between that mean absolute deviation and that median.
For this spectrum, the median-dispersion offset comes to 3.91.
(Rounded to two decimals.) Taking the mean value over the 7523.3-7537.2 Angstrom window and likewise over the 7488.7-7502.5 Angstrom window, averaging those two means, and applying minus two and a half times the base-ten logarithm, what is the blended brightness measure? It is -2.28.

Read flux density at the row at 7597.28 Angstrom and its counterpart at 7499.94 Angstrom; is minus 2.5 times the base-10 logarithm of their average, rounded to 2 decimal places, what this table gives -2.23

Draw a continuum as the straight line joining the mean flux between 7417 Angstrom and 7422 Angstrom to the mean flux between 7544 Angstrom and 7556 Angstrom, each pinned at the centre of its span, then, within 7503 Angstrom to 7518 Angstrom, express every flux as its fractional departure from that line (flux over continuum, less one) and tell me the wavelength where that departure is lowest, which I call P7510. 7506.85 Angstrom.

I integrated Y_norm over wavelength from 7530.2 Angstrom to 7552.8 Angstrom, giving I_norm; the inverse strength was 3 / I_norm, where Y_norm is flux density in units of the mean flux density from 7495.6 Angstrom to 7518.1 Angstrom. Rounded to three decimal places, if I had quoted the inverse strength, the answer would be 0.132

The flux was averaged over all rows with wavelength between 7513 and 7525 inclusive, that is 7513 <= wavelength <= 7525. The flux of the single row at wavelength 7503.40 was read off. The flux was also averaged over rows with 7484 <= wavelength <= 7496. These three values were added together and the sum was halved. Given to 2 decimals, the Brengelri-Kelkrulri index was 12.10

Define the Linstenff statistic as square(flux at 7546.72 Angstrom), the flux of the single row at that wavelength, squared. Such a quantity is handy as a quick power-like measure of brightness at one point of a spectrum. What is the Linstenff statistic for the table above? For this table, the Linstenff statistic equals 60.5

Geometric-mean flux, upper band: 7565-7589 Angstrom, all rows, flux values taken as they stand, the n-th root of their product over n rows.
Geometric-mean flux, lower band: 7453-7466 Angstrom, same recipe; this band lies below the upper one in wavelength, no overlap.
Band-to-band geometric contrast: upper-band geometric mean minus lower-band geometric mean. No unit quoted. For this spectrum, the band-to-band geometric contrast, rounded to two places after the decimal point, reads 0.11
